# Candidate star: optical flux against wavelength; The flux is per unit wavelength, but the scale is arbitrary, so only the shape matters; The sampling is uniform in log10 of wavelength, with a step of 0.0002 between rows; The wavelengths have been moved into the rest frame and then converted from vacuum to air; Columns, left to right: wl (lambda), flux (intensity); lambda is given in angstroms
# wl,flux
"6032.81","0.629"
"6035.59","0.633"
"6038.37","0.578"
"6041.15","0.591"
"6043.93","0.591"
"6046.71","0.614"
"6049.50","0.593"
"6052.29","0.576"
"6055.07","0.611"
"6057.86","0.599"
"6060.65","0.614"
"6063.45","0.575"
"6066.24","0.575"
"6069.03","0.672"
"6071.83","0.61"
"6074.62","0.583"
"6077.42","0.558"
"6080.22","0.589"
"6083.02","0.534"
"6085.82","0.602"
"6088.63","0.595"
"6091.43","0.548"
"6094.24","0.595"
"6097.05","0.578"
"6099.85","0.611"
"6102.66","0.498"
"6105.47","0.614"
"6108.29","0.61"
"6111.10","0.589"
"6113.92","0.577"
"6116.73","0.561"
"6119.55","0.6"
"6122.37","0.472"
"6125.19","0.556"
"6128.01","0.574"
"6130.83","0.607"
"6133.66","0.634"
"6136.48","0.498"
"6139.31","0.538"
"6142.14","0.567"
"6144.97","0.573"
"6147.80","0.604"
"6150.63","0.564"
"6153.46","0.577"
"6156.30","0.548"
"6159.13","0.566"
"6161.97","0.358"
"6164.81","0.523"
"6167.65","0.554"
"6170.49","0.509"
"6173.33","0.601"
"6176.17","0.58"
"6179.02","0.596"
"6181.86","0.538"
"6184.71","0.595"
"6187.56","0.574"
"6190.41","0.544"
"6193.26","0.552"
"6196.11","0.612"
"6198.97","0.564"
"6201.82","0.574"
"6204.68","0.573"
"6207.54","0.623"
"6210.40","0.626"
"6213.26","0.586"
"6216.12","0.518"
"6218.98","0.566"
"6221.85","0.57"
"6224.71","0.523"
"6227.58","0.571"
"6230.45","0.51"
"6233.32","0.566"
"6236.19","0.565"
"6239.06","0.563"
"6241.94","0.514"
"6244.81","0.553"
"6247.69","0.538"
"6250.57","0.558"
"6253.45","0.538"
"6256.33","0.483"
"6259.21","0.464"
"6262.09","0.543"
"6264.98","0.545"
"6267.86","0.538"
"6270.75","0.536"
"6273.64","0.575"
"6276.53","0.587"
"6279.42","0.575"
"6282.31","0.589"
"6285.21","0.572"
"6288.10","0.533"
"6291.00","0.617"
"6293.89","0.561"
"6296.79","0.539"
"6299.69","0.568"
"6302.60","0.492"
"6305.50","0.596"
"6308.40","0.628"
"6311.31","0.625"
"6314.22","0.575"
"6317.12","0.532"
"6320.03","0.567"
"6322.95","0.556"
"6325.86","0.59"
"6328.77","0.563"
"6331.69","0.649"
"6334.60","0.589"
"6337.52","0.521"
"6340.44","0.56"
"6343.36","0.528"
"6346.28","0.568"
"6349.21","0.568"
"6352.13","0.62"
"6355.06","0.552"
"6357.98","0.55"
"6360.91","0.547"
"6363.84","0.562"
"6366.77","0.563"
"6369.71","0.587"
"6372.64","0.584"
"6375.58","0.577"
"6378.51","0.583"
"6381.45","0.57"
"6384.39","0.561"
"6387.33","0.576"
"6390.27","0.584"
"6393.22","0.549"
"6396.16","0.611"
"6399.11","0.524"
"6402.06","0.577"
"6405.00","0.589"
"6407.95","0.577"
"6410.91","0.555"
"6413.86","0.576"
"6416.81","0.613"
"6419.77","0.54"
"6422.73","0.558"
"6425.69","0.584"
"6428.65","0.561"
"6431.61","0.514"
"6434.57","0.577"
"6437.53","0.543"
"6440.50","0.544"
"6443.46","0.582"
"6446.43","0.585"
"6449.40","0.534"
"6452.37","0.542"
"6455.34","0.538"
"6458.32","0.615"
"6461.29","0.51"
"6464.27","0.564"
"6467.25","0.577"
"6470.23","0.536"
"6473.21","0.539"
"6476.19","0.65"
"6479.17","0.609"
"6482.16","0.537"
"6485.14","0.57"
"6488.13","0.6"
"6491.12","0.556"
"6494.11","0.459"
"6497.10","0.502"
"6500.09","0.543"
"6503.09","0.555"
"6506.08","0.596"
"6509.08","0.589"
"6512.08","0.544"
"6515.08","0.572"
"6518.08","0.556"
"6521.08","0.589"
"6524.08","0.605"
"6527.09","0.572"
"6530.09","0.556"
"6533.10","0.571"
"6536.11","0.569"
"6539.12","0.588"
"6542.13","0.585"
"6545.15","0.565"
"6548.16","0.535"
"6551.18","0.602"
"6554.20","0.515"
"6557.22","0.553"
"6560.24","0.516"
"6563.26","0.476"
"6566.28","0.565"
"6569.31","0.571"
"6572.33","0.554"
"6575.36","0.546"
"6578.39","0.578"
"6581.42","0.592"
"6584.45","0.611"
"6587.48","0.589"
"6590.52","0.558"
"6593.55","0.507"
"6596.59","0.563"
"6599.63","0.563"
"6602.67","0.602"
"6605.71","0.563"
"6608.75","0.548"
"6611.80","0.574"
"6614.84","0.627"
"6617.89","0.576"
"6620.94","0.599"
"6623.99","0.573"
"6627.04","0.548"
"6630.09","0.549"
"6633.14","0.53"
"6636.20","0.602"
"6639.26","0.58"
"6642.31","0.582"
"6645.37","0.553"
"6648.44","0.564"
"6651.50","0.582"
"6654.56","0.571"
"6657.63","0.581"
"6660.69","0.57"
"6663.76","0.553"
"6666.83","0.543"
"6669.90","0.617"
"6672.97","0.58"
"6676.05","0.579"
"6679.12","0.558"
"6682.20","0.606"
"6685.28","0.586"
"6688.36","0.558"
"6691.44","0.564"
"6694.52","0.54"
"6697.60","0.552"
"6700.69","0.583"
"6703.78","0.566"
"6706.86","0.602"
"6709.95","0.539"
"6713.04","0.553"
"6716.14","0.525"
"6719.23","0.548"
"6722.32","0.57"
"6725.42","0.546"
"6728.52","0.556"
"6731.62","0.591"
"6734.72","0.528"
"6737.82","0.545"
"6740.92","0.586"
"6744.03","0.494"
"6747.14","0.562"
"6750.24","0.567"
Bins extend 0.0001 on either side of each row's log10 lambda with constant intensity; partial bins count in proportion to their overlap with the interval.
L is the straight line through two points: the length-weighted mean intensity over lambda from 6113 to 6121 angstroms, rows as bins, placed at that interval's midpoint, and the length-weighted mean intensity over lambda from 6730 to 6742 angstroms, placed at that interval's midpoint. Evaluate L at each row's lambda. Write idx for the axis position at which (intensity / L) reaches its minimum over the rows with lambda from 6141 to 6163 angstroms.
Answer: 6161.97 angstroms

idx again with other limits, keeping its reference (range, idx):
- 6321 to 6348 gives 6337.52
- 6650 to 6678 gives 6666.83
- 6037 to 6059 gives 6052.29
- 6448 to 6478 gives 6461.29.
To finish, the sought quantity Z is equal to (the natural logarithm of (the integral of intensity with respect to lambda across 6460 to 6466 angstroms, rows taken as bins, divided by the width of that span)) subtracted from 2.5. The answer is 3.12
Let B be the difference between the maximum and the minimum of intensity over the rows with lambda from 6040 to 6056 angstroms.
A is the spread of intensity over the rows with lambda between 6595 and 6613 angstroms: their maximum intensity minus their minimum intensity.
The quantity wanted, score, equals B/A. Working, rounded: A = 0.054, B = 0.038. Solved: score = 0.7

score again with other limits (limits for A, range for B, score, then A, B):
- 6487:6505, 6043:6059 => 0.3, 0.141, 0.038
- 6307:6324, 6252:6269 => 0.8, 0.096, 0.081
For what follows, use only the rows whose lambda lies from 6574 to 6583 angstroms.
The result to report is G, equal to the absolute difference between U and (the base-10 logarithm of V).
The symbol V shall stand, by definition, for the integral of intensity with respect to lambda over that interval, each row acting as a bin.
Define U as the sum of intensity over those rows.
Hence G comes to 1.00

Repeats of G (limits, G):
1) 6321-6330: 1.00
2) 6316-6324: 1.01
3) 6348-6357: 1.02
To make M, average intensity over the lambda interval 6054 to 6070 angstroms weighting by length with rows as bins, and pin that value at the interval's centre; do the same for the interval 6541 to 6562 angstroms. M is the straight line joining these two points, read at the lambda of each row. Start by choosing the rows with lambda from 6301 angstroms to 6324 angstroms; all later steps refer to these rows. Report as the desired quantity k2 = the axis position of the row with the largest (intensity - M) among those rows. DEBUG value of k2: 6308.40 angstroms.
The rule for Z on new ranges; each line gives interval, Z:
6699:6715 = 3.07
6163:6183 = 3.09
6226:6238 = 3.09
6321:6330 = 3.06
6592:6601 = 3.11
